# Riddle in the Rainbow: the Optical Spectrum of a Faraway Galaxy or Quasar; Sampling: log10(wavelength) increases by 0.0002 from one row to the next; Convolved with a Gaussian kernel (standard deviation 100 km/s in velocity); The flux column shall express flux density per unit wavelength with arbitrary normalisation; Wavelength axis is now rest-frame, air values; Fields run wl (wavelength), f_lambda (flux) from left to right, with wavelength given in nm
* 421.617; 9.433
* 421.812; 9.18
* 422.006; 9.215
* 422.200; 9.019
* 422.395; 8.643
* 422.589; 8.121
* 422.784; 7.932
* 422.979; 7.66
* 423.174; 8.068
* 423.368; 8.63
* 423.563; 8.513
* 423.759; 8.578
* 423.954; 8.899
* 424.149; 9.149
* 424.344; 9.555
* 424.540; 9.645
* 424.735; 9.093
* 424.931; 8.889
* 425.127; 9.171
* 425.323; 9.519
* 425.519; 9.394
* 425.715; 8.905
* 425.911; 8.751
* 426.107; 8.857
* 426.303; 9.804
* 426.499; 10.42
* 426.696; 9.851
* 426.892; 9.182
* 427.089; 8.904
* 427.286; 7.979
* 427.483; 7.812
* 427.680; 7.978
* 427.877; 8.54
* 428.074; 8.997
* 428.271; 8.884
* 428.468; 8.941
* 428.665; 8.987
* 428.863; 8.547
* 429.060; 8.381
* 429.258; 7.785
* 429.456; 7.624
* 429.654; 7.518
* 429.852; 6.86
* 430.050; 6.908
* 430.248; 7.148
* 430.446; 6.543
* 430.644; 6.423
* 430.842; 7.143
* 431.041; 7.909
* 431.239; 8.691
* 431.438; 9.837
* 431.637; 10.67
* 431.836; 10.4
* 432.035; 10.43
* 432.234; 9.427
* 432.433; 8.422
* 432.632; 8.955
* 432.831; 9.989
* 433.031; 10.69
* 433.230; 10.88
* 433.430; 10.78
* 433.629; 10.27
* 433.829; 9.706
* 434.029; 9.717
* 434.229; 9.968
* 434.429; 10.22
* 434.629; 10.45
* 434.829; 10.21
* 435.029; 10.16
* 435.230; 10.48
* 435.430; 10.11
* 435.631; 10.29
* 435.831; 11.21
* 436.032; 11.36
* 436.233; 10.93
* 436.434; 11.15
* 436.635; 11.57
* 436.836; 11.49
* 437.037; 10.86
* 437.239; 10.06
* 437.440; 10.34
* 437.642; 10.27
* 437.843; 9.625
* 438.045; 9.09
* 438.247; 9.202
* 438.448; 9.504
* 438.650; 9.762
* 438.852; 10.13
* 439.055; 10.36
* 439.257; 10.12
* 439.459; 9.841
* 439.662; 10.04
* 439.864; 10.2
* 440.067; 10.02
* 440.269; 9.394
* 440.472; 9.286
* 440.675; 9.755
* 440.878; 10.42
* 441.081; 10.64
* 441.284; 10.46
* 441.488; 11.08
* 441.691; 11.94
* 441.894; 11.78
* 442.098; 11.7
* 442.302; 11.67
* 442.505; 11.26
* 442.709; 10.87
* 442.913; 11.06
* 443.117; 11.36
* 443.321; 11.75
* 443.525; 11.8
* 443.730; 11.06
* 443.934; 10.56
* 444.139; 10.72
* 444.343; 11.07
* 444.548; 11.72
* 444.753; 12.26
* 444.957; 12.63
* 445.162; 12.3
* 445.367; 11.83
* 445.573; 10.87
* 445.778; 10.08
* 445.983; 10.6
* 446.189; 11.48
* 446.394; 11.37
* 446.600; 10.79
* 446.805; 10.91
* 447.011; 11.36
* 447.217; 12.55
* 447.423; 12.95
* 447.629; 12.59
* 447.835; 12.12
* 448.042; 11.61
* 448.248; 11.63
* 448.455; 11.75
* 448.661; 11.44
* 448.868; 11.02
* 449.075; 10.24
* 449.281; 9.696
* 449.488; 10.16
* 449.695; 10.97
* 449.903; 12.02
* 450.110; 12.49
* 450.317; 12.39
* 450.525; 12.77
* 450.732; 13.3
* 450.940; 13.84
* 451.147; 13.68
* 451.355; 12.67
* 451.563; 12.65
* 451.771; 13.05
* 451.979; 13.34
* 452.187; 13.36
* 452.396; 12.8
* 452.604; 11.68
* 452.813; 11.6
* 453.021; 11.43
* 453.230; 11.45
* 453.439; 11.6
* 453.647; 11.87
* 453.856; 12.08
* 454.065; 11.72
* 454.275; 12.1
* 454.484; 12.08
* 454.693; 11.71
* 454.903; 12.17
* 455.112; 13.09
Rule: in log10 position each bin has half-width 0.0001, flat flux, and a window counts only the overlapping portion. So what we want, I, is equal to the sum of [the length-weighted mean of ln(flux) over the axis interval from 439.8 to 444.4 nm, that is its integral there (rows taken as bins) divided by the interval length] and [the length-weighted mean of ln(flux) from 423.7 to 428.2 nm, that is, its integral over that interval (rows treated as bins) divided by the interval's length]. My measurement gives 4.58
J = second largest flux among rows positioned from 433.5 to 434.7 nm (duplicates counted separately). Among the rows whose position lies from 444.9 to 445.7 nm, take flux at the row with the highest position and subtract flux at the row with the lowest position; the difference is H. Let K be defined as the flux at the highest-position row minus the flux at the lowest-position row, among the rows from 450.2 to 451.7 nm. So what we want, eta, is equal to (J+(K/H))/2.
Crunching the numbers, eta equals 5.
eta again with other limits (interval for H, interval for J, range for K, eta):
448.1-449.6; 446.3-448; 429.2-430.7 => 7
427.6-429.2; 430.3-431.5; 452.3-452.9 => 3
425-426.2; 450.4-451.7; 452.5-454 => 6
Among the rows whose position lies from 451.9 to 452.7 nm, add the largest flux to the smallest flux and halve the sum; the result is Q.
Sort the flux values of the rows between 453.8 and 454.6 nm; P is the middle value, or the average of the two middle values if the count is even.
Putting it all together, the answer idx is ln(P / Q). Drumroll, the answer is -0.04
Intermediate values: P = 12.1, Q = 12.5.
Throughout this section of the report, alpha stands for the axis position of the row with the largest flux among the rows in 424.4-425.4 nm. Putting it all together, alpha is 424.540 nm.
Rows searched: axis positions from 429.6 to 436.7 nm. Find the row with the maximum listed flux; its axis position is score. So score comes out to 436.635 nm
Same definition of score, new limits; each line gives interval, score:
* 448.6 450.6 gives 450.525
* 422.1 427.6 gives 426.499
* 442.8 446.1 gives 444.957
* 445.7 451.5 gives 450.940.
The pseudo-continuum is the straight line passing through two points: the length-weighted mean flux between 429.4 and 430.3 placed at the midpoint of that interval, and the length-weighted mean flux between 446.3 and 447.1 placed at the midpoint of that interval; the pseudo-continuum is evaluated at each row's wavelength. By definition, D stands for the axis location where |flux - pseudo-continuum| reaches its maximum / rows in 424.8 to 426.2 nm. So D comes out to 425.323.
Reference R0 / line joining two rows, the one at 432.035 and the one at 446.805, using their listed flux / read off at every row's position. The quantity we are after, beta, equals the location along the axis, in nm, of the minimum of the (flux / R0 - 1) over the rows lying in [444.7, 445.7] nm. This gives 445.573 nm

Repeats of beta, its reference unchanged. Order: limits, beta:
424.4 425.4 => 424.931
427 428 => 427.483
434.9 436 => 435.430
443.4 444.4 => 443.934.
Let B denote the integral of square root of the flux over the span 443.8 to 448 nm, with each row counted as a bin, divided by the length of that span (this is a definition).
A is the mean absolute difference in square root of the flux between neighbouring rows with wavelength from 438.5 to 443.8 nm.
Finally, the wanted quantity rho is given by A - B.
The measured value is -3.34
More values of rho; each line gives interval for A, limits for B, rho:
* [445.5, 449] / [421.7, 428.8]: -2.91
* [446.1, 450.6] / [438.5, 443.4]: -3.19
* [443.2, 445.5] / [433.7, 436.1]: -3.15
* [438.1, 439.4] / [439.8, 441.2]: -3.11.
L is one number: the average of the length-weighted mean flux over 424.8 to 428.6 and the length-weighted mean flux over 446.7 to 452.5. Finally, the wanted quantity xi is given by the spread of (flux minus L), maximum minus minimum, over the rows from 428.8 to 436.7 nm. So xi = 5.1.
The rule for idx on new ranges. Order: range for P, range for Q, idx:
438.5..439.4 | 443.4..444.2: -0.10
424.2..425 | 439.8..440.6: -0.04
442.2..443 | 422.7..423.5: 0.31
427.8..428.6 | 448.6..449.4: -0.17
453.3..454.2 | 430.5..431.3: 0.45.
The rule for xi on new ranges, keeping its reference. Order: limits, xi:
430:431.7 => 4.2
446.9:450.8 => 3.6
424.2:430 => 3.6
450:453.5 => 2.4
